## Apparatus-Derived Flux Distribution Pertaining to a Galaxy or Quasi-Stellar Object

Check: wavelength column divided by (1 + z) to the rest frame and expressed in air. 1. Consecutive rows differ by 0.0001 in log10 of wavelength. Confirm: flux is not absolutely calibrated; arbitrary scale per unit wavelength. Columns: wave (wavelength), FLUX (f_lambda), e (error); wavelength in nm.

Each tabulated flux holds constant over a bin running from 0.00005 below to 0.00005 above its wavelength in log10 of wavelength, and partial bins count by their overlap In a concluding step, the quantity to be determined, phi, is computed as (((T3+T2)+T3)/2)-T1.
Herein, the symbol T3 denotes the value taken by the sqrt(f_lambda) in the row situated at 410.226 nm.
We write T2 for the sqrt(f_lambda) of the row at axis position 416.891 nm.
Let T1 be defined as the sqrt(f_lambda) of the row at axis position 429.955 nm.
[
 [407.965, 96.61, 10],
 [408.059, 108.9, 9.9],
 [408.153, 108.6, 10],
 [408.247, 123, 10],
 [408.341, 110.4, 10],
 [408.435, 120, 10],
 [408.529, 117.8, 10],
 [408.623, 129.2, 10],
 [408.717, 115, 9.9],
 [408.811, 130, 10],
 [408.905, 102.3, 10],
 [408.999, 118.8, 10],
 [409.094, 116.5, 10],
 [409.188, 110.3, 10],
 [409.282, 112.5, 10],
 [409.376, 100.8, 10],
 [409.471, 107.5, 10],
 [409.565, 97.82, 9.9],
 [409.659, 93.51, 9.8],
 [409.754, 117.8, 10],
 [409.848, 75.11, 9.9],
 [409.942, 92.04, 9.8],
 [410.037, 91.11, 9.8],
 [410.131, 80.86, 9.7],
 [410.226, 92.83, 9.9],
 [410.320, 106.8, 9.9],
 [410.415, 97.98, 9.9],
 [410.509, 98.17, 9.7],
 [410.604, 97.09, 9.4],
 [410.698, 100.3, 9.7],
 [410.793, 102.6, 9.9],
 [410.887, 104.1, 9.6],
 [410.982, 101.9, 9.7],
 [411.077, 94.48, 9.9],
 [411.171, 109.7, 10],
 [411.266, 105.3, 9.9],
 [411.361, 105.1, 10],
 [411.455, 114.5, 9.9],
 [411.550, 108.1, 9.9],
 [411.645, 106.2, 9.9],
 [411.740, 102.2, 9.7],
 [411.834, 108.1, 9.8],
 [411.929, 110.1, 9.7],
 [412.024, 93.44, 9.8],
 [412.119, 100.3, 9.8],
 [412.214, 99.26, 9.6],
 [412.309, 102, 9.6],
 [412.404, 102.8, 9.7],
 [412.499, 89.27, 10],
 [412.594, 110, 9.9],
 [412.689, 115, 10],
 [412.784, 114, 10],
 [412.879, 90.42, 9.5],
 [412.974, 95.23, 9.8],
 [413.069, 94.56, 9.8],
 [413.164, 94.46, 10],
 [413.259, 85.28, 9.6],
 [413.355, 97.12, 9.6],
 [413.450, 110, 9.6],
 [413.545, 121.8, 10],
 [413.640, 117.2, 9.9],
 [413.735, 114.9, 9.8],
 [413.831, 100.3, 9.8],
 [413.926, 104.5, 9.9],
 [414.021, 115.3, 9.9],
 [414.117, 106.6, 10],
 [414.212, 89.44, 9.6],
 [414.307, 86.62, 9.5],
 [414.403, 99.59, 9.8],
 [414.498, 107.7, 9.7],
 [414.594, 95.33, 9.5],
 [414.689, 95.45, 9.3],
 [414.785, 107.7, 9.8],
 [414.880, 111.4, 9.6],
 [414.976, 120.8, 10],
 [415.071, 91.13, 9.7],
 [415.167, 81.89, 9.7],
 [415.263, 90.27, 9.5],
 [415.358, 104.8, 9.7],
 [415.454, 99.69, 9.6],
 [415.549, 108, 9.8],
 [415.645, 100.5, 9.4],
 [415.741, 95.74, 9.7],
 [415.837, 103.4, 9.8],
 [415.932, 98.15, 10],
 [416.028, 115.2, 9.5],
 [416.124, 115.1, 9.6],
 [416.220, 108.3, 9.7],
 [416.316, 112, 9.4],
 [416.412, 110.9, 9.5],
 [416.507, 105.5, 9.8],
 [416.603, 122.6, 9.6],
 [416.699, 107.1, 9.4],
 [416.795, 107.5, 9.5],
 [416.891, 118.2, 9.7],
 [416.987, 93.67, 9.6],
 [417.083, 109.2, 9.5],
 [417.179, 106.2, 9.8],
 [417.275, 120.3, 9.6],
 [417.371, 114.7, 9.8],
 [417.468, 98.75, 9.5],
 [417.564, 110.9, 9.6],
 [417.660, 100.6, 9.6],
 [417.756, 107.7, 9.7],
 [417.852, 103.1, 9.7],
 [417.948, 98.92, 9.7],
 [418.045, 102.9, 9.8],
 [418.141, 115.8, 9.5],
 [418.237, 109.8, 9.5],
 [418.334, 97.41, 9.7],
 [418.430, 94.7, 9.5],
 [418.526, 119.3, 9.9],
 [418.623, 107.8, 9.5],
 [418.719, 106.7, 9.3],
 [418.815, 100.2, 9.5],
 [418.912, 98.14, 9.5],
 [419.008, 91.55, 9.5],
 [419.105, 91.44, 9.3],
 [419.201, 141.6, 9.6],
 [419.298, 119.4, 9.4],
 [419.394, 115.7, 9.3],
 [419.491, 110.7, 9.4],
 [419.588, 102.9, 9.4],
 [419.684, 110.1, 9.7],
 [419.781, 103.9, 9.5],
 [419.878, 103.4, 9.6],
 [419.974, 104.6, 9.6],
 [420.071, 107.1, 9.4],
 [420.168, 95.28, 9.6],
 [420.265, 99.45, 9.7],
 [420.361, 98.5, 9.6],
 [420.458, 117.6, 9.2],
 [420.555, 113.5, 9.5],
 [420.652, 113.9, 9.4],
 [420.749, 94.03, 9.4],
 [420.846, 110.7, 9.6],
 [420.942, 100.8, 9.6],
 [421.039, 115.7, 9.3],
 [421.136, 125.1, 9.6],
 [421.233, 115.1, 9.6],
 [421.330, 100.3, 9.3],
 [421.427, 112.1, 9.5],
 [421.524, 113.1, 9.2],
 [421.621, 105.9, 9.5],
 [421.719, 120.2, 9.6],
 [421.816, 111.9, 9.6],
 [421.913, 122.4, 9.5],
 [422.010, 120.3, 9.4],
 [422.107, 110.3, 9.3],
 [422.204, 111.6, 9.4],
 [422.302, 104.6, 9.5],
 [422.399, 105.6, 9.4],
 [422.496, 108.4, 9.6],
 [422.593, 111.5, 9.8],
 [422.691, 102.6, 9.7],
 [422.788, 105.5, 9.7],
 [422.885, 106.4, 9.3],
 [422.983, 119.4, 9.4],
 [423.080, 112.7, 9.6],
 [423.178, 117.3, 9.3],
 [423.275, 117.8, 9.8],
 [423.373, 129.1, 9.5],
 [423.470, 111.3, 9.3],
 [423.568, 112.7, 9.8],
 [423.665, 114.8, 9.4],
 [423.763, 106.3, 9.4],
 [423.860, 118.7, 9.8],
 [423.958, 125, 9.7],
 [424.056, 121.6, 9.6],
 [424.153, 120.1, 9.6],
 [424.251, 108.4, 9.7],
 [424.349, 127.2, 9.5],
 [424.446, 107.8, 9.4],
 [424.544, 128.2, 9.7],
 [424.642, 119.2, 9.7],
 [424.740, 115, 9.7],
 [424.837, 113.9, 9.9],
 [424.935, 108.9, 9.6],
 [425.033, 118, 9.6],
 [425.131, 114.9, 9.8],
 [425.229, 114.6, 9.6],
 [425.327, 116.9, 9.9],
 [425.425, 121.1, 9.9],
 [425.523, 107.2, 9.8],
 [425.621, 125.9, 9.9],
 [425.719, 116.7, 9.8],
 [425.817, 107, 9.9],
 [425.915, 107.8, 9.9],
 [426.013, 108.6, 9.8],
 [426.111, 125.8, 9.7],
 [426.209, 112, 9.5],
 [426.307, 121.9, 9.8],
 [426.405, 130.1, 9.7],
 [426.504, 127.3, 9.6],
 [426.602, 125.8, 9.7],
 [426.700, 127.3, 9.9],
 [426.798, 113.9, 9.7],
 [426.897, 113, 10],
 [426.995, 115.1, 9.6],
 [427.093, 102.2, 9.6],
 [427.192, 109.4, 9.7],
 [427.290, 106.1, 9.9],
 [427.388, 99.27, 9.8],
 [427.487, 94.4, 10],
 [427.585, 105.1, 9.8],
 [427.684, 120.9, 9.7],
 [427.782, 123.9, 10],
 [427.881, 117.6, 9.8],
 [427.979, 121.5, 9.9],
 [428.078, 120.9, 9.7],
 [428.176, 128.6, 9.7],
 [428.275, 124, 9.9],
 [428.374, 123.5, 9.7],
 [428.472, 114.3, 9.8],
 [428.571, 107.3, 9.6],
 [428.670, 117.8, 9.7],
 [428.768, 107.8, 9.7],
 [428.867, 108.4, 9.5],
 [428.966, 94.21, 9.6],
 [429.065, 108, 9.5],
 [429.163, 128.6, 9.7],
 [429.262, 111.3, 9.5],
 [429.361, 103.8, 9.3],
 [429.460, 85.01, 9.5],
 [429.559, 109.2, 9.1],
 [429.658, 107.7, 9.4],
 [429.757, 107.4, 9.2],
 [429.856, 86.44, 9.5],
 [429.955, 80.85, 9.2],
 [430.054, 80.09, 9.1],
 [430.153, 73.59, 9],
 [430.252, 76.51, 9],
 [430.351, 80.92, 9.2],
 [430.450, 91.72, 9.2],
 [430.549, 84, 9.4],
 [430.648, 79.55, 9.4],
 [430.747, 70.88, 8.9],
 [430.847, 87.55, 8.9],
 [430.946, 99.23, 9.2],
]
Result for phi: 6.1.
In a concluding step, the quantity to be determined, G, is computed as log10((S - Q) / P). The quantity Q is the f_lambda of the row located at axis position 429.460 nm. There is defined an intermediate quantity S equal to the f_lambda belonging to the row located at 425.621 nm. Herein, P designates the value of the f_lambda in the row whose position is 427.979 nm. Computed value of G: -0.5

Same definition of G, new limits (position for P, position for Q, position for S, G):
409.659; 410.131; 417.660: -0.7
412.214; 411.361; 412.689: -1.0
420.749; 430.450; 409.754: -0.6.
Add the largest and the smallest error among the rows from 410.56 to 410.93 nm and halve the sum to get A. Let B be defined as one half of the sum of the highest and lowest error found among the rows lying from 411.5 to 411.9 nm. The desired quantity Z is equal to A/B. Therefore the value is 0.98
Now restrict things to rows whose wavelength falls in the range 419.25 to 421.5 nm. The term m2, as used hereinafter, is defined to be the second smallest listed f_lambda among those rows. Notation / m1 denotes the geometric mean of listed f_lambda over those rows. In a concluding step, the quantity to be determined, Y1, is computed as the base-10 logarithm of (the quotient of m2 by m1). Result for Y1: -0.054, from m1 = 108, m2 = 95.28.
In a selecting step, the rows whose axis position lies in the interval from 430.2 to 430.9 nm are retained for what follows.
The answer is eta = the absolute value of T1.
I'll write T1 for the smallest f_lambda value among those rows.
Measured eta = 71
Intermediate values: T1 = 70.88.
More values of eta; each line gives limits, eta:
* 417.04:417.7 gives 99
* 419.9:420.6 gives 95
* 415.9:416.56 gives 98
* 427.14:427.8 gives 94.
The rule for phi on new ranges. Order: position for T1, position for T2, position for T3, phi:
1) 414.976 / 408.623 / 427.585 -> 4.9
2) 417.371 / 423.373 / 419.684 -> 5.5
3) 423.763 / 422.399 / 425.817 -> 5.2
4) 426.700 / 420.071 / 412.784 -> 4.6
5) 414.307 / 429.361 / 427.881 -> 6.6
